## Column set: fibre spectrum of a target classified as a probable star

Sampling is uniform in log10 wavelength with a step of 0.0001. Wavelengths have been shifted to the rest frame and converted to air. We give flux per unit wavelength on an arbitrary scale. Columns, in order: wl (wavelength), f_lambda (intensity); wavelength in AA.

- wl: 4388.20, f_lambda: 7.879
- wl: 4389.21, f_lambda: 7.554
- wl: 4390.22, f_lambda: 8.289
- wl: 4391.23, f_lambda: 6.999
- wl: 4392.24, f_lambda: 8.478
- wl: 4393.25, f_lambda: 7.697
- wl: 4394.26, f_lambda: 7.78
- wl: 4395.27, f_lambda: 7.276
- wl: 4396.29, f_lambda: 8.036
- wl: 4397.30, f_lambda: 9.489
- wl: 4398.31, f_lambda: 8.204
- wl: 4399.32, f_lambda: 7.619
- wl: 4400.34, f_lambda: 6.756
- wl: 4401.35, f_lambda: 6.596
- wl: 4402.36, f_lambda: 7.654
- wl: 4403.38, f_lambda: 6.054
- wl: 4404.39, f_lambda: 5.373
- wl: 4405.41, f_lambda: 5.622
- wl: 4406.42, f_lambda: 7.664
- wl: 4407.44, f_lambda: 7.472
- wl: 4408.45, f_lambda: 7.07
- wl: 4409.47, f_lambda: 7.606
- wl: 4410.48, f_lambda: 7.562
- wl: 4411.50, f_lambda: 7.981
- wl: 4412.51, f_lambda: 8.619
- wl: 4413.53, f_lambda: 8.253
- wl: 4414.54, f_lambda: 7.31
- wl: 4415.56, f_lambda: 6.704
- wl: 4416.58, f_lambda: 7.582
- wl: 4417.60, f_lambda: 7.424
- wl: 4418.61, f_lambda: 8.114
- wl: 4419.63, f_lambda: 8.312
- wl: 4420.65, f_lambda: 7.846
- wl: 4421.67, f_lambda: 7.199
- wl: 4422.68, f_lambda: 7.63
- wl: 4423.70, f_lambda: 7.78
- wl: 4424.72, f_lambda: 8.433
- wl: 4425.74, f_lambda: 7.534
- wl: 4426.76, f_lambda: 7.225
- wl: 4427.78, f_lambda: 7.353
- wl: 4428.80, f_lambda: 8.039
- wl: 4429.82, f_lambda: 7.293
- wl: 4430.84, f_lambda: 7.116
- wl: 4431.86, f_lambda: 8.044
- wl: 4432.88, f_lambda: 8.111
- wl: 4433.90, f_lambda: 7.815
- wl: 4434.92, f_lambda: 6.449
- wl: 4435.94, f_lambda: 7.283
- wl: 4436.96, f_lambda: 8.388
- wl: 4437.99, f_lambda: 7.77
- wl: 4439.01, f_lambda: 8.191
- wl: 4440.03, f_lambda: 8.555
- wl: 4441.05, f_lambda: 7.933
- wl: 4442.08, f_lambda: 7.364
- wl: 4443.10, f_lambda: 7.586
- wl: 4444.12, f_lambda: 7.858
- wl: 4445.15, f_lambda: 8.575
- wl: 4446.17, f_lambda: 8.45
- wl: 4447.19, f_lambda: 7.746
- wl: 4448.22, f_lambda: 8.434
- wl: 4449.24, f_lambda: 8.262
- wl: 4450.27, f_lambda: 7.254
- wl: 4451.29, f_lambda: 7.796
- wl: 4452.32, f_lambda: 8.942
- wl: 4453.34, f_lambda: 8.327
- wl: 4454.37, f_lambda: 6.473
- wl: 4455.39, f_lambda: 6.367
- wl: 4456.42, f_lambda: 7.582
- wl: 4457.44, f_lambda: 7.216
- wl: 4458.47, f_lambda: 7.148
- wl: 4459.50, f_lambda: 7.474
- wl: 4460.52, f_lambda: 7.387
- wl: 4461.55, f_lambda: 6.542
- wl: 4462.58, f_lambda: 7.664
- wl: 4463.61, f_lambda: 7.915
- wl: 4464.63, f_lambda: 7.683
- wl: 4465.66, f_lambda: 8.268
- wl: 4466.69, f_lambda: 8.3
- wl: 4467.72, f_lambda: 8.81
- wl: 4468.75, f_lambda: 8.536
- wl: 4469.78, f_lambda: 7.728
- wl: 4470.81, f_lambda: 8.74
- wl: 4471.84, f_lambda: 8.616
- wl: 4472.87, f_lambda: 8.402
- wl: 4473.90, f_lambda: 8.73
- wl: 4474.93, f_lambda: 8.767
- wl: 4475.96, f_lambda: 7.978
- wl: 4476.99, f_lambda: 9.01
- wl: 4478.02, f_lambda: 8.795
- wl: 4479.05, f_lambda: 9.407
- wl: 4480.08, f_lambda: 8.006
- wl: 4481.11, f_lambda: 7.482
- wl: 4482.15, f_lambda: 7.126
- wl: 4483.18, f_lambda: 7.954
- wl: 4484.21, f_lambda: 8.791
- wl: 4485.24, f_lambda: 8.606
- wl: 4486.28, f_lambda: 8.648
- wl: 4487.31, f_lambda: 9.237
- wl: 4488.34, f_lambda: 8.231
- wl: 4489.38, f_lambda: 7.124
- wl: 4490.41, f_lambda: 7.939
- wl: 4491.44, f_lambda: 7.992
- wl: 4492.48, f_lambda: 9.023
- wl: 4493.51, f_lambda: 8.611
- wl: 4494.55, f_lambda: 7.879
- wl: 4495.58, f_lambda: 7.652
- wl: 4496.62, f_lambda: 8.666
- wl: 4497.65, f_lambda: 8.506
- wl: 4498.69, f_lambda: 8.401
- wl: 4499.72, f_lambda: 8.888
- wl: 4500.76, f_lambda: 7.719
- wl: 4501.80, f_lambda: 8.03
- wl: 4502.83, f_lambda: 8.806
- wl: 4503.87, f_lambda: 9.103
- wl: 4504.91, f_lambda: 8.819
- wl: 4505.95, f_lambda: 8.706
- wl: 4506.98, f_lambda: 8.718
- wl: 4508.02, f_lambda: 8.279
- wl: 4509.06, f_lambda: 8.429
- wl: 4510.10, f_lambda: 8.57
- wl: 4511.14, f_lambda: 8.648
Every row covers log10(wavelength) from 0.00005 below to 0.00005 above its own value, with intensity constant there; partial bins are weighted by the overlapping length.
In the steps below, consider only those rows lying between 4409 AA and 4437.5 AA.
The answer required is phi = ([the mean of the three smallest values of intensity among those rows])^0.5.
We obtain 2.60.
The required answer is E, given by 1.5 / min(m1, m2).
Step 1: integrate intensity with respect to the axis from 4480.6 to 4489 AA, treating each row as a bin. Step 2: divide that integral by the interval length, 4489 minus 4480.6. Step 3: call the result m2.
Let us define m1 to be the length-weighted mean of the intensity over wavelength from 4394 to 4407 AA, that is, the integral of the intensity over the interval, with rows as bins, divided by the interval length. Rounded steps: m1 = 7.2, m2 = 8.2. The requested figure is 0.208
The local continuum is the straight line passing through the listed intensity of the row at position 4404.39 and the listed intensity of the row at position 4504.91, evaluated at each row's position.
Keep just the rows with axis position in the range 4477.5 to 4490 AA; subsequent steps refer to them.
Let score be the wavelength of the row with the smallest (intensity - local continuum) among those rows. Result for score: 4489.38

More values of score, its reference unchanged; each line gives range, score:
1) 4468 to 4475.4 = 4469.78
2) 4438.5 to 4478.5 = 4461.55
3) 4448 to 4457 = 4455.39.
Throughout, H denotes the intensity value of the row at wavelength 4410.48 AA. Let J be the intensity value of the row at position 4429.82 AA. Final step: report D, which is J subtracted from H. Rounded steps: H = 7.562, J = 7.293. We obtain 0.3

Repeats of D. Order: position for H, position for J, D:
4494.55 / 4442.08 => 0.5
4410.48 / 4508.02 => -0.7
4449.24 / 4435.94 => 1.0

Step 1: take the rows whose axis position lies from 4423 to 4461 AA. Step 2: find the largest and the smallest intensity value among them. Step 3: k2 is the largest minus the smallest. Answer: 2.6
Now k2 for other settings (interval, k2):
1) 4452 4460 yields 2.6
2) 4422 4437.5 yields 2.0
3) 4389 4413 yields 4.1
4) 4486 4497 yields 2.1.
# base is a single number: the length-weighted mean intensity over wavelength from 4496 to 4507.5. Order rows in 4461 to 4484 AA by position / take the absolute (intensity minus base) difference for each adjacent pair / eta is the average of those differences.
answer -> 0.537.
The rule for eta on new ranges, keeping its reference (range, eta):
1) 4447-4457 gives 0.816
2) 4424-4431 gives 0.491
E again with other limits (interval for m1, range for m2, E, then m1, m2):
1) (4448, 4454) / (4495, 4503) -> 0.185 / 8.1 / 8.3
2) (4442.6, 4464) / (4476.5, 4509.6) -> 0.196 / 7.7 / 8.4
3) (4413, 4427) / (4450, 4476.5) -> 0.195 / 7.7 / 7.9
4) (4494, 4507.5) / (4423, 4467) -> 0.194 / 8.5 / 7.7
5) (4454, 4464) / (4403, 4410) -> 0.223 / 7.2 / 6.7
